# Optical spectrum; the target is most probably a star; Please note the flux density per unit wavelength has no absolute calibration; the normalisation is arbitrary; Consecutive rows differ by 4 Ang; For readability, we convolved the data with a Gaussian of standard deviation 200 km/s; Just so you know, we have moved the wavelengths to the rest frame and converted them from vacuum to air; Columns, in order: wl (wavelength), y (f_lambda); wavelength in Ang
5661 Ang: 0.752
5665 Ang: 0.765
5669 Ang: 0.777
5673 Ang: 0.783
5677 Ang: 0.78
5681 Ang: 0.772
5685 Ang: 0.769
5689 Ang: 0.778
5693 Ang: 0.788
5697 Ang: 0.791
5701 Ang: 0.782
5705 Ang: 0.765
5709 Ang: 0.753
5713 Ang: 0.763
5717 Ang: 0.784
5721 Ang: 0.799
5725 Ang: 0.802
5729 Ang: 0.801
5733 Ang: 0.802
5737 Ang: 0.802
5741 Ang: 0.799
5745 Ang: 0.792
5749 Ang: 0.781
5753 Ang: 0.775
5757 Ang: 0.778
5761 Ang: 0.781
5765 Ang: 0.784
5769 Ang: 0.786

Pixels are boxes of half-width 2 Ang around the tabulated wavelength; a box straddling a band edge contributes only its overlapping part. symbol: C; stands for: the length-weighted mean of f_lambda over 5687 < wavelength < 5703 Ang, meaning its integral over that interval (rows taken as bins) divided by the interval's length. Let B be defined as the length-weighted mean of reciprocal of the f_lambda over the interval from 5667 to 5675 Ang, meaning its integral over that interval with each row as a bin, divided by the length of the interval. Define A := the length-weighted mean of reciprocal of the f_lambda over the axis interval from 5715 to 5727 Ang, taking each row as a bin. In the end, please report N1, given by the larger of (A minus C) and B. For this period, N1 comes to 1.28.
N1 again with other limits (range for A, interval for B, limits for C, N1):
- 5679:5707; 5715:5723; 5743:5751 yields 1.26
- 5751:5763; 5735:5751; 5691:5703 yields 1.26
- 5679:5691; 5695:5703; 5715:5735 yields 1.27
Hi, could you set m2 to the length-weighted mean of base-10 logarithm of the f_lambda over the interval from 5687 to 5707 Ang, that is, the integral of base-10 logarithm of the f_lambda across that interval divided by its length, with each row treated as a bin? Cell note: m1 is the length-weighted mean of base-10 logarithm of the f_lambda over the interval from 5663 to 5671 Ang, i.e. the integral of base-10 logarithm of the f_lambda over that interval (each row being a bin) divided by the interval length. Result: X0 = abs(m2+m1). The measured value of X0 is 0.220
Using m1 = -0.113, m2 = -0.107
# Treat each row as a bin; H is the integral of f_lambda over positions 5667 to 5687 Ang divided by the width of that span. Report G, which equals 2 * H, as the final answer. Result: 1.55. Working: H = 0.776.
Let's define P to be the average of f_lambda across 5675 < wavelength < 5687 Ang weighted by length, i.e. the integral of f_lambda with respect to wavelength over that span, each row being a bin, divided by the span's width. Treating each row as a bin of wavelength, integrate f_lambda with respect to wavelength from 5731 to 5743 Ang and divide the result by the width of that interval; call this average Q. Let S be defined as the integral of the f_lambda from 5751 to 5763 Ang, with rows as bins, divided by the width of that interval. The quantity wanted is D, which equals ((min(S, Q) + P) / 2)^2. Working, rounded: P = 0.774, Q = 0.801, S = 0.778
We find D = 0.602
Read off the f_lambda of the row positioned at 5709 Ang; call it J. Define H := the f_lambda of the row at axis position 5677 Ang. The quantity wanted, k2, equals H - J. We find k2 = 0.027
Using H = 0.78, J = 0.753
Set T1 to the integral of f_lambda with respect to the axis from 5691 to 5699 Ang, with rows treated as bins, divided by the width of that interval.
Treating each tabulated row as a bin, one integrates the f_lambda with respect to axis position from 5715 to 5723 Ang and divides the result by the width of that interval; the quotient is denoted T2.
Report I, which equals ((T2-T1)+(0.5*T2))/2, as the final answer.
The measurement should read 0.199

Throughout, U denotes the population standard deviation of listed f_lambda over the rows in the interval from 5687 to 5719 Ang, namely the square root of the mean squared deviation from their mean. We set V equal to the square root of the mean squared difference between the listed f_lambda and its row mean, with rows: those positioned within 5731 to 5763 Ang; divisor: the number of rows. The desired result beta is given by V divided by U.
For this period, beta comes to 0.8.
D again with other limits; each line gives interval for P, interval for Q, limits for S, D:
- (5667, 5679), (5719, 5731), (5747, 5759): 0.607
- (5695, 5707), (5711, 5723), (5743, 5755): 0.609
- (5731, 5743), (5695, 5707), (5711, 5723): 0.624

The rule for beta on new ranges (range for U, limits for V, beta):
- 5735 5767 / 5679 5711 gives 1.3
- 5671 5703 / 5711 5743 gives 1.9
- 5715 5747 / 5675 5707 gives 1.4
